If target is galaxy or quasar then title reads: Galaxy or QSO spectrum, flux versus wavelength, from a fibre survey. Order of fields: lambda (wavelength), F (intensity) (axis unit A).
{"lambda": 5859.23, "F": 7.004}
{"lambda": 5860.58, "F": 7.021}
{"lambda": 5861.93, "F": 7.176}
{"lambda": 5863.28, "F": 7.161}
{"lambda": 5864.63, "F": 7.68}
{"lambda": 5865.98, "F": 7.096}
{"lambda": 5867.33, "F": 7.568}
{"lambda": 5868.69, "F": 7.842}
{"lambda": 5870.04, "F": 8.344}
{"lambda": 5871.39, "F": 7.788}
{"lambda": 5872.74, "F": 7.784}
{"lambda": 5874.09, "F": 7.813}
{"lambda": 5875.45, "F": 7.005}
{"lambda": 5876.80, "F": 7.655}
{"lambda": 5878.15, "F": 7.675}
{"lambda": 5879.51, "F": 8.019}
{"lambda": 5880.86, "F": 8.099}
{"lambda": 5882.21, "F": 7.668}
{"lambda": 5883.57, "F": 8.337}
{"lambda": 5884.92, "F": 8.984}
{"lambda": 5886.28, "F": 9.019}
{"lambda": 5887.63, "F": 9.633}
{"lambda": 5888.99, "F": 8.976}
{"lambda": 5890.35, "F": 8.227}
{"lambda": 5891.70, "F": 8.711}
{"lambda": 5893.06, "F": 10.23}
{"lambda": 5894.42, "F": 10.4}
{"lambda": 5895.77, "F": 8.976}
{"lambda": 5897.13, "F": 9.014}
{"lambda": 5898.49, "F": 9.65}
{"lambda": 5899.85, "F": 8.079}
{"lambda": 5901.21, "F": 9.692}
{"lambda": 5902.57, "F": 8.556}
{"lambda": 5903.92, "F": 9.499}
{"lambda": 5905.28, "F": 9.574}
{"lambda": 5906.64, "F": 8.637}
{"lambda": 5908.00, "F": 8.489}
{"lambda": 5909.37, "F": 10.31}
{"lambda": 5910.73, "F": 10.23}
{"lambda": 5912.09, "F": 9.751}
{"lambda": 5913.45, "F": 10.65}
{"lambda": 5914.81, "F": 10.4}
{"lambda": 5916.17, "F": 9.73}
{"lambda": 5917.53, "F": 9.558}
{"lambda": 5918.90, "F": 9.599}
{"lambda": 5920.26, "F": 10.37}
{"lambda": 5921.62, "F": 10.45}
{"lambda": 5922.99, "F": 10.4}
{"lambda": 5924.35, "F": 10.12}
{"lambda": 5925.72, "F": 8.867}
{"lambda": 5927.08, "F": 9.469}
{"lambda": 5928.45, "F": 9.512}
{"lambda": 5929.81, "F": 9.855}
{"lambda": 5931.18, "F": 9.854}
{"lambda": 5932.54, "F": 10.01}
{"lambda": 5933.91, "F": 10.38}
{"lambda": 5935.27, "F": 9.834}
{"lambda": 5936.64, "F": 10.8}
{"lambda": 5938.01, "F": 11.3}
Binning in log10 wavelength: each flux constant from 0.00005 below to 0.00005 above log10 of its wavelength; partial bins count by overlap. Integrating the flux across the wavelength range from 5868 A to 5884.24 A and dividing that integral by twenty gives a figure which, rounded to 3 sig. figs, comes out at 6.36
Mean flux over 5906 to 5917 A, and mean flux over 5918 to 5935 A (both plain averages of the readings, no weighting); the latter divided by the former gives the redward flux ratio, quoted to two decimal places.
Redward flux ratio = 1.01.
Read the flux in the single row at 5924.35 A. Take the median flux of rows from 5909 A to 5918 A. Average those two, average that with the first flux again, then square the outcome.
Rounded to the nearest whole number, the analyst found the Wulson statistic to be 103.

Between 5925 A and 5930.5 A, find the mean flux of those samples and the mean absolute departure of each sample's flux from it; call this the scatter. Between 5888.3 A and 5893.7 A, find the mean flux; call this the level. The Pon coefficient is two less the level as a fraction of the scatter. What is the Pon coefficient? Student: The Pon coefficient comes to -30.3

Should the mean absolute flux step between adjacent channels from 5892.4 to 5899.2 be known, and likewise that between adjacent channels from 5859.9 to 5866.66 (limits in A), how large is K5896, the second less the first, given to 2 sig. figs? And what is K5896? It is -0.25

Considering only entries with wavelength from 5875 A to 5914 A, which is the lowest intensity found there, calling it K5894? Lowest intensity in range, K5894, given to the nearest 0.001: 7.005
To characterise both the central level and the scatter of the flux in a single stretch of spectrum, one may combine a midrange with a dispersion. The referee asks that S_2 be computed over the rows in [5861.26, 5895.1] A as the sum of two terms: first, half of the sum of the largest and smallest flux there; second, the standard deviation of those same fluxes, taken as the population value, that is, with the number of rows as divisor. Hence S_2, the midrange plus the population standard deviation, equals 9.6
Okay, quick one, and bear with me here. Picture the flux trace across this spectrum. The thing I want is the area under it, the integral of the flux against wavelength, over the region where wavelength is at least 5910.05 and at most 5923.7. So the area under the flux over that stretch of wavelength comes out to 138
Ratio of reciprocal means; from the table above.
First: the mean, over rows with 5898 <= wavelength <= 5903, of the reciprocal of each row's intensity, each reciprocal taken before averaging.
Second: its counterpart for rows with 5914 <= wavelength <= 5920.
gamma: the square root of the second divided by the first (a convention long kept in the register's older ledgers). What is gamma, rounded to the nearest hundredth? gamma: 0.95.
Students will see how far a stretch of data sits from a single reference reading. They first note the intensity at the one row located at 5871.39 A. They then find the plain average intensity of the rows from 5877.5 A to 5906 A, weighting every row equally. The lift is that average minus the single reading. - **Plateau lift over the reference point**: 1.1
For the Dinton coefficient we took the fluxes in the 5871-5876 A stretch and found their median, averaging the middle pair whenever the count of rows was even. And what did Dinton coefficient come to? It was 7.8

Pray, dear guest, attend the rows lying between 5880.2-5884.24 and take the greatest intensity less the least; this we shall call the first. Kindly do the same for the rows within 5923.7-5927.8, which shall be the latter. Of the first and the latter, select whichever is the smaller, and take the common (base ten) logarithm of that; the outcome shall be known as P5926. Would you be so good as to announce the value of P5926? -0.17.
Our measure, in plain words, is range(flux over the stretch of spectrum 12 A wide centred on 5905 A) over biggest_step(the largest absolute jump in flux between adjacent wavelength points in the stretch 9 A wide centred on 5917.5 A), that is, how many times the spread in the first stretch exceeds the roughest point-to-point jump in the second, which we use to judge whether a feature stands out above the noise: 2.9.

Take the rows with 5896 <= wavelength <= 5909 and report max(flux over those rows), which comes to 9.692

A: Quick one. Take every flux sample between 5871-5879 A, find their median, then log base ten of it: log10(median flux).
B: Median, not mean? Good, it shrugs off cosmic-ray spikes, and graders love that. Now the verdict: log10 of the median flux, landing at 0.89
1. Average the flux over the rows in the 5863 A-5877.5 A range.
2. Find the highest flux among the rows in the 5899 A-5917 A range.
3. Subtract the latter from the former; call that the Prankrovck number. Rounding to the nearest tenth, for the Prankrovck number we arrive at -3.0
